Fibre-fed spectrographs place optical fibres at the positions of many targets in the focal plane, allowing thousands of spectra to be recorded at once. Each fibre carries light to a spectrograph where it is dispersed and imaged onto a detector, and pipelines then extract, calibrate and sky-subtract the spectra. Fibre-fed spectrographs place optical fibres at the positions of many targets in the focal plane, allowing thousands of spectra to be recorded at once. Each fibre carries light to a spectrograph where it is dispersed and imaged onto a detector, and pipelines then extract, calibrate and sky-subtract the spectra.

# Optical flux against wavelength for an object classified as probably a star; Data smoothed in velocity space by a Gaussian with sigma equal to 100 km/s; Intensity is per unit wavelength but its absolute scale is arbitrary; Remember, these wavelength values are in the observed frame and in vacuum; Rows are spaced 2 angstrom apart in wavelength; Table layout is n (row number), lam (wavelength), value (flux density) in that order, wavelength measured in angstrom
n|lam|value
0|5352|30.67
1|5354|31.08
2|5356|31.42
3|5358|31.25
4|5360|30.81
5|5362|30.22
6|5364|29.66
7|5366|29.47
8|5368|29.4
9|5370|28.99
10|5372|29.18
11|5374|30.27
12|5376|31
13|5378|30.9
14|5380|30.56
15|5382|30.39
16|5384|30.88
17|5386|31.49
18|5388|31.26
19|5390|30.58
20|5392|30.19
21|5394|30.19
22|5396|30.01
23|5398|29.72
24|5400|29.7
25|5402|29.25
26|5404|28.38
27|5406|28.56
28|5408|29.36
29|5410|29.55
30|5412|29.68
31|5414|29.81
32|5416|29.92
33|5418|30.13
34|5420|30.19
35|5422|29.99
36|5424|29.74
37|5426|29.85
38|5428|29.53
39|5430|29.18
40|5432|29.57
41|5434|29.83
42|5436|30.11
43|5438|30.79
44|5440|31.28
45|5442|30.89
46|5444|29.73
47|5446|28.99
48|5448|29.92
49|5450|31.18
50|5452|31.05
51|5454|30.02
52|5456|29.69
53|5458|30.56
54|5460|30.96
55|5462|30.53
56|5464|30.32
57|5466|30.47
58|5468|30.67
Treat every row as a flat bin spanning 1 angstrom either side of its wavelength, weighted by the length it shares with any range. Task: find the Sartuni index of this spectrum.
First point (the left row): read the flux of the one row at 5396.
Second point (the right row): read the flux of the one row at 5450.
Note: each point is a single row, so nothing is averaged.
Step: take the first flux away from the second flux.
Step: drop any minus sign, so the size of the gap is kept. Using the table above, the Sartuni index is 1.2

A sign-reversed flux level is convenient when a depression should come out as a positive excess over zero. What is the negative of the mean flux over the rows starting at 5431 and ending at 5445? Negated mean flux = -30.3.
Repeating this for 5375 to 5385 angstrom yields -30.7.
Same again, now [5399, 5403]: -29.5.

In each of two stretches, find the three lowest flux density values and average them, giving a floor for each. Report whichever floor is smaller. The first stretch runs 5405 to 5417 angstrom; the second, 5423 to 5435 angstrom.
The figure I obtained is 29.2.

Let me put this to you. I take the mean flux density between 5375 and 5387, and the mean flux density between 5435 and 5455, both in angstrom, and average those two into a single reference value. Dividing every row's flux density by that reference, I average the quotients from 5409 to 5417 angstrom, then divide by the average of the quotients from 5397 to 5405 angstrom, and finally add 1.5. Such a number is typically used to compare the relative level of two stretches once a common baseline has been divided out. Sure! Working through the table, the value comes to 2.52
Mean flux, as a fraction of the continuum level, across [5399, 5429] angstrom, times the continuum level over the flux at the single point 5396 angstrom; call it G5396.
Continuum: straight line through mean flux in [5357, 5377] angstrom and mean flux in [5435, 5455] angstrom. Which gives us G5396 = 0.98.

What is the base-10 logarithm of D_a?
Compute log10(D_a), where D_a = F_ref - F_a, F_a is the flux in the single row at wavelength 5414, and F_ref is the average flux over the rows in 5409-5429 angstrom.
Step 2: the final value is -1.5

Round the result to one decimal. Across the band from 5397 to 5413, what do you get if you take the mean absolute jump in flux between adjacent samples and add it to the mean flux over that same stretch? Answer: 29.7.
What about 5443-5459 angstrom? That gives 30.9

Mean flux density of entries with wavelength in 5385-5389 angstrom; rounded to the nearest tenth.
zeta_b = 31.4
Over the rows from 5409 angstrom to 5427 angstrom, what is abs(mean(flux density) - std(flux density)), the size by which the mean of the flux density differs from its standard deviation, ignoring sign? 29.7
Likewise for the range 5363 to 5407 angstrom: 29.2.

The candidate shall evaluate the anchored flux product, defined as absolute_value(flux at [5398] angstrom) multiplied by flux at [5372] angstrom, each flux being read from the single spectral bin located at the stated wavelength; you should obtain 867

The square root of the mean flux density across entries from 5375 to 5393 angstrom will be 5.55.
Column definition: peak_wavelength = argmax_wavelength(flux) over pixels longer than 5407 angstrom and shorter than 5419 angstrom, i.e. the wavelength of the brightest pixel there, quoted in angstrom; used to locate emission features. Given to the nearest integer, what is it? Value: 5418 angstrom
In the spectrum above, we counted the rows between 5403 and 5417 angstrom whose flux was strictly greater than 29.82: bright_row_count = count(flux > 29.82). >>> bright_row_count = 1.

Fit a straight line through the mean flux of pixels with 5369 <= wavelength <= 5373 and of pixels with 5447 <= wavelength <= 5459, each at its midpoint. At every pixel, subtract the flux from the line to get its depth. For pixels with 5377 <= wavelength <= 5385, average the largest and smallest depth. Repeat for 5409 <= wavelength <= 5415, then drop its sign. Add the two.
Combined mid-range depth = -1.4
